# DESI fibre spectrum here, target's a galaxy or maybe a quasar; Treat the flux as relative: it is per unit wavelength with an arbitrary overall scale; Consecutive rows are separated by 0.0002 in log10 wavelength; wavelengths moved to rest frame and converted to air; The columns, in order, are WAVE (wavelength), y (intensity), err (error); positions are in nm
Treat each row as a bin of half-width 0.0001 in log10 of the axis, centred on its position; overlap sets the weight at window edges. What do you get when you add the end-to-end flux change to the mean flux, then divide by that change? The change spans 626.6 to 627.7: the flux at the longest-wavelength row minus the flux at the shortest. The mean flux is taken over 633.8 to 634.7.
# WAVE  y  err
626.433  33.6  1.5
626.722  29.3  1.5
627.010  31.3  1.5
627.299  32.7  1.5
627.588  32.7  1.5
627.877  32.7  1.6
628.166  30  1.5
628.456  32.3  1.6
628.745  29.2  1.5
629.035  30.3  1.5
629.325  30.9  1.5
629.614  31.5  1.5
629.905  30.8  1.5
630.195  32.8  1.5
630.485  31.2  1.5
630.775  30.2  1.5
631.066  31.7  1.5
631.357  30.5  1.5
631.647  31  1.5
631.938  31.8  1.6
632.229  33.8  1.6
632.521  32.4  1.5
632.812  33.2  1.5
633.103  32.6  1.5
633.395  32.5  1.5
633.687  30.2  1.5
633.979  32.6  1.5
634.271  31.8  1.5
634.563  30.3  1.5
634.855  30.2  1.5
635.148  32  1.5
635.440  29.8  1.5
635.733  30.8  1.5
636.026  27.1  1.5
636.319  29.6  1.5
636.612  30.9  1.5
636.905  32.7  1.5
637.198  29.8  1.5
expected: 10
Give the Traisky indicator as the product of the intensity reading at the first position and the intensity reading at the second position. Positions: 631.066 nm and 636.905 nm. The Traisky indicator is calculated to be 1037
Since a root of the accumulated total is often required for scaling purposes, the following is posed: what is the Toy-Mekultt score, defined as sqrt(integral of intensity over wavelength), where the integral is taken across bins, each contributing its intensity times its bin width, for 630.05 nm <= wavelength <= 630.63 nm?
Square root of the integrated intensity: 4.31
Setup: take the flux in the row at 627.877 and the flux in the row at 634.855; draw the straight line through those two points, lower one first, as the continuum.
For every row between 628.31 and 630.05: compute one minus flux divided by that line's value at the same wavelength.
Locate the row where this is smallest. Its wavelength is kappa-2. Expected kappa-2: 628.456 nm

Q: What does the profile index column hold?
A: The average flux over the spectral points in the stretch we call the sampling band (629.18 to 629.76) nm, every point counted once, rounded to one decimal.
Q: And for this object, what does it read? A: 31.2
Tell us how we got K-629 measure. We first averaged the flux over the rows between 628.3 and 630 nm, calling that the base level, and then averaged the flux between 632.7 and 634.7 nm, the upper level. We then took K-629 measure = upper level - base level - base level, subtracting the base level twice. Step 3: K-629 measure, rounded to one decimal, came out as -29.8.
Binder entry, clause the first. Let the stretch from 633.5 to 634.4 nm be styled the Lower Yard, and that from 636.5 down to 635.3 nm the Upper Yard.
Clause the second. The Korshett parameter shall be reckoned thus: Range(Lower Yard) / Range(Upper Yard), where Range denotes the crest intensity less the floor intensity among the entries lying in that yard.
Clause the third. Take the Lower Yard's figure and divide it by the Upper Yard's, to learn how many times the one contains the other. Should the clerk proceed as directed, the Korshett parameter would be 0.6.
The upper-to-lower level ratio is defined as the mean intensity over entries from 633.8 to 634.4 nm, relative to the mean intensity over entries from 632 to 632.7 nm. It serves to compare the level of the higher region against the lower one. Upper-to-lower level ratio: 0.97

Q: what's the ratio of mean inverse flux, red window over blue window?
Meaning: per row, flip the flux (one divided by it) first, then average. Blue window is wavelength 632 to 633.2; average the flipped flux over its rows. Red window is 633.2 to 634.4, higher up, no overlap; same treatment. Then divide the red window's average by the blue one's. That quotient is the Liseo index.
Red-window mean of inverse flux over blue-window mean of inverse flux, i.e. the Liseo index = 1.04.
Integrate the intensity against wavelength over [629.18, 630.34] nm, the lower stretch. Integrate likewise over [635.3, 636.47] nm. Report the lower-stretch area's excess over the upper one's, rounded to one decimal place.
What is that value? 2.2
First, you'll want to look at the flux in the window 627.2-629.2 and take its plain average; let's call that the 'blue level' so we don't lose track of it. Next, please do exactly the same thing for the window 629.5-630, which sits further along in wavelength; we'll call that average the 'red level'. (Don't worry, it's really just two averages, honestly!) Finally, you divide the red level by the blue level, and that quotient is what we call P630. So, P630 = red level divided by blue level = 0.99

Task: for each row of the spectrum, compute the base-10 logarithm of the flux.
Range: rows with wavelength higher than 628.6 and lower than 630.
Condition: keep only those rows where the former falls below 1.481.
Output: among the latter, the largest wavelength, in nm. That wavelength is 628.745 nm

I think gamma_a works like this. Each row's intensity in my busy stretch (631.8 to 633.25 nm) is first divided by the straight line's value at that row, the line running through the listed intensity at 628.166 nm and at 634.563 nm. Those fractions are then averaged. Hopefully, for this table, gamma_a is 1.08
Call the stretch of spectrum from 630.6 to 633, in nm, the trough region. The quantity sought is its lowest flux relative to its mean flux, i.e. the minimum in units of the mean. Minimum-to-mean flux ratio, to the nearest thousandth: 0.949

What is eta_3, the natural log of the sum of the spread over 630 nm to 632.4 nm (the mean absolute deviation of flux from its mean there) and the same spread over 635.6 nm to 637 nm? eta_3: 0.87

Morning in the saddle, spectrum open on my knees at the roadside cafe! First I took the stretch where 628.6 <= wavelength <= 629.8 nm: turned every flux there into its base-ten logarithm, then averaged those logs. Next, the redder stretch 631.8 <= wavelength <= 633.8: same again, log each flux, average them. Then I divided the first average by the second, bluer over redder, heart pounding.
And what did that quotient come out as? 0.98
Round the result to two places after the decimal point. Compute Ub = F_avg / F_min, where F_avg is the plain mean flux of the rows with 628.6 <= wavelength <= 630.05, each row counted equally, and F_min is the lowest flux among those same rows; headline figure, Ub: 1.05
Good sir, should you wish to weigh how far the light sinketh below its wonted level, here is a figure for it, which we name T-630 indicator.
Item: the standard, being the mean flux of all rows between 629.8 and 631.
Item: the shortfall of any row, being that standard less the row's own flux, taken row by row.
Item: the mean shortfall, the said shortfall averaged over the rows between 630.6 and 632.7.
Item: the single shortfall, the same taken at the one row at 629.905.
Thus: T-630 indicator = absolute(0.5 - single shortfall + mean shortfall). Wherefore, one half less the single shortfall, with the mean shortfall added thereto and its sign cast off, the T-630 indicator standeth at 0.3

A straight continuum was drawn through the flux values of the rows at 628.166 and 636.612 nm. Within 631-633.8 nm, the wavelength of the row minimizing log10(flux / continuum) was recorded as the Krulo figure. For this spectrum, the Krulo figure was 633.687 nm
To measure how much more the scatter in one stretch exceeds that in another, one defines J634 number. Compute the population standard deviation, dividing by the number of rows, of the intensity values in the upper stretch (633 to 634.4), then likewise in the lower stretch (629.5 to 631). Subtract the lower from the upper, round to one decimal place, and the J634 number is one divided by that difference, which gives 18.9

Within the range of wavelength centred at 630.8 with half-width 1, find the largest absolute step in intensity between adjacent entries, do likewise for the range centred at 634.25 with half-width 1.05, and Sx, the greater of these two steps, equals 2.4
